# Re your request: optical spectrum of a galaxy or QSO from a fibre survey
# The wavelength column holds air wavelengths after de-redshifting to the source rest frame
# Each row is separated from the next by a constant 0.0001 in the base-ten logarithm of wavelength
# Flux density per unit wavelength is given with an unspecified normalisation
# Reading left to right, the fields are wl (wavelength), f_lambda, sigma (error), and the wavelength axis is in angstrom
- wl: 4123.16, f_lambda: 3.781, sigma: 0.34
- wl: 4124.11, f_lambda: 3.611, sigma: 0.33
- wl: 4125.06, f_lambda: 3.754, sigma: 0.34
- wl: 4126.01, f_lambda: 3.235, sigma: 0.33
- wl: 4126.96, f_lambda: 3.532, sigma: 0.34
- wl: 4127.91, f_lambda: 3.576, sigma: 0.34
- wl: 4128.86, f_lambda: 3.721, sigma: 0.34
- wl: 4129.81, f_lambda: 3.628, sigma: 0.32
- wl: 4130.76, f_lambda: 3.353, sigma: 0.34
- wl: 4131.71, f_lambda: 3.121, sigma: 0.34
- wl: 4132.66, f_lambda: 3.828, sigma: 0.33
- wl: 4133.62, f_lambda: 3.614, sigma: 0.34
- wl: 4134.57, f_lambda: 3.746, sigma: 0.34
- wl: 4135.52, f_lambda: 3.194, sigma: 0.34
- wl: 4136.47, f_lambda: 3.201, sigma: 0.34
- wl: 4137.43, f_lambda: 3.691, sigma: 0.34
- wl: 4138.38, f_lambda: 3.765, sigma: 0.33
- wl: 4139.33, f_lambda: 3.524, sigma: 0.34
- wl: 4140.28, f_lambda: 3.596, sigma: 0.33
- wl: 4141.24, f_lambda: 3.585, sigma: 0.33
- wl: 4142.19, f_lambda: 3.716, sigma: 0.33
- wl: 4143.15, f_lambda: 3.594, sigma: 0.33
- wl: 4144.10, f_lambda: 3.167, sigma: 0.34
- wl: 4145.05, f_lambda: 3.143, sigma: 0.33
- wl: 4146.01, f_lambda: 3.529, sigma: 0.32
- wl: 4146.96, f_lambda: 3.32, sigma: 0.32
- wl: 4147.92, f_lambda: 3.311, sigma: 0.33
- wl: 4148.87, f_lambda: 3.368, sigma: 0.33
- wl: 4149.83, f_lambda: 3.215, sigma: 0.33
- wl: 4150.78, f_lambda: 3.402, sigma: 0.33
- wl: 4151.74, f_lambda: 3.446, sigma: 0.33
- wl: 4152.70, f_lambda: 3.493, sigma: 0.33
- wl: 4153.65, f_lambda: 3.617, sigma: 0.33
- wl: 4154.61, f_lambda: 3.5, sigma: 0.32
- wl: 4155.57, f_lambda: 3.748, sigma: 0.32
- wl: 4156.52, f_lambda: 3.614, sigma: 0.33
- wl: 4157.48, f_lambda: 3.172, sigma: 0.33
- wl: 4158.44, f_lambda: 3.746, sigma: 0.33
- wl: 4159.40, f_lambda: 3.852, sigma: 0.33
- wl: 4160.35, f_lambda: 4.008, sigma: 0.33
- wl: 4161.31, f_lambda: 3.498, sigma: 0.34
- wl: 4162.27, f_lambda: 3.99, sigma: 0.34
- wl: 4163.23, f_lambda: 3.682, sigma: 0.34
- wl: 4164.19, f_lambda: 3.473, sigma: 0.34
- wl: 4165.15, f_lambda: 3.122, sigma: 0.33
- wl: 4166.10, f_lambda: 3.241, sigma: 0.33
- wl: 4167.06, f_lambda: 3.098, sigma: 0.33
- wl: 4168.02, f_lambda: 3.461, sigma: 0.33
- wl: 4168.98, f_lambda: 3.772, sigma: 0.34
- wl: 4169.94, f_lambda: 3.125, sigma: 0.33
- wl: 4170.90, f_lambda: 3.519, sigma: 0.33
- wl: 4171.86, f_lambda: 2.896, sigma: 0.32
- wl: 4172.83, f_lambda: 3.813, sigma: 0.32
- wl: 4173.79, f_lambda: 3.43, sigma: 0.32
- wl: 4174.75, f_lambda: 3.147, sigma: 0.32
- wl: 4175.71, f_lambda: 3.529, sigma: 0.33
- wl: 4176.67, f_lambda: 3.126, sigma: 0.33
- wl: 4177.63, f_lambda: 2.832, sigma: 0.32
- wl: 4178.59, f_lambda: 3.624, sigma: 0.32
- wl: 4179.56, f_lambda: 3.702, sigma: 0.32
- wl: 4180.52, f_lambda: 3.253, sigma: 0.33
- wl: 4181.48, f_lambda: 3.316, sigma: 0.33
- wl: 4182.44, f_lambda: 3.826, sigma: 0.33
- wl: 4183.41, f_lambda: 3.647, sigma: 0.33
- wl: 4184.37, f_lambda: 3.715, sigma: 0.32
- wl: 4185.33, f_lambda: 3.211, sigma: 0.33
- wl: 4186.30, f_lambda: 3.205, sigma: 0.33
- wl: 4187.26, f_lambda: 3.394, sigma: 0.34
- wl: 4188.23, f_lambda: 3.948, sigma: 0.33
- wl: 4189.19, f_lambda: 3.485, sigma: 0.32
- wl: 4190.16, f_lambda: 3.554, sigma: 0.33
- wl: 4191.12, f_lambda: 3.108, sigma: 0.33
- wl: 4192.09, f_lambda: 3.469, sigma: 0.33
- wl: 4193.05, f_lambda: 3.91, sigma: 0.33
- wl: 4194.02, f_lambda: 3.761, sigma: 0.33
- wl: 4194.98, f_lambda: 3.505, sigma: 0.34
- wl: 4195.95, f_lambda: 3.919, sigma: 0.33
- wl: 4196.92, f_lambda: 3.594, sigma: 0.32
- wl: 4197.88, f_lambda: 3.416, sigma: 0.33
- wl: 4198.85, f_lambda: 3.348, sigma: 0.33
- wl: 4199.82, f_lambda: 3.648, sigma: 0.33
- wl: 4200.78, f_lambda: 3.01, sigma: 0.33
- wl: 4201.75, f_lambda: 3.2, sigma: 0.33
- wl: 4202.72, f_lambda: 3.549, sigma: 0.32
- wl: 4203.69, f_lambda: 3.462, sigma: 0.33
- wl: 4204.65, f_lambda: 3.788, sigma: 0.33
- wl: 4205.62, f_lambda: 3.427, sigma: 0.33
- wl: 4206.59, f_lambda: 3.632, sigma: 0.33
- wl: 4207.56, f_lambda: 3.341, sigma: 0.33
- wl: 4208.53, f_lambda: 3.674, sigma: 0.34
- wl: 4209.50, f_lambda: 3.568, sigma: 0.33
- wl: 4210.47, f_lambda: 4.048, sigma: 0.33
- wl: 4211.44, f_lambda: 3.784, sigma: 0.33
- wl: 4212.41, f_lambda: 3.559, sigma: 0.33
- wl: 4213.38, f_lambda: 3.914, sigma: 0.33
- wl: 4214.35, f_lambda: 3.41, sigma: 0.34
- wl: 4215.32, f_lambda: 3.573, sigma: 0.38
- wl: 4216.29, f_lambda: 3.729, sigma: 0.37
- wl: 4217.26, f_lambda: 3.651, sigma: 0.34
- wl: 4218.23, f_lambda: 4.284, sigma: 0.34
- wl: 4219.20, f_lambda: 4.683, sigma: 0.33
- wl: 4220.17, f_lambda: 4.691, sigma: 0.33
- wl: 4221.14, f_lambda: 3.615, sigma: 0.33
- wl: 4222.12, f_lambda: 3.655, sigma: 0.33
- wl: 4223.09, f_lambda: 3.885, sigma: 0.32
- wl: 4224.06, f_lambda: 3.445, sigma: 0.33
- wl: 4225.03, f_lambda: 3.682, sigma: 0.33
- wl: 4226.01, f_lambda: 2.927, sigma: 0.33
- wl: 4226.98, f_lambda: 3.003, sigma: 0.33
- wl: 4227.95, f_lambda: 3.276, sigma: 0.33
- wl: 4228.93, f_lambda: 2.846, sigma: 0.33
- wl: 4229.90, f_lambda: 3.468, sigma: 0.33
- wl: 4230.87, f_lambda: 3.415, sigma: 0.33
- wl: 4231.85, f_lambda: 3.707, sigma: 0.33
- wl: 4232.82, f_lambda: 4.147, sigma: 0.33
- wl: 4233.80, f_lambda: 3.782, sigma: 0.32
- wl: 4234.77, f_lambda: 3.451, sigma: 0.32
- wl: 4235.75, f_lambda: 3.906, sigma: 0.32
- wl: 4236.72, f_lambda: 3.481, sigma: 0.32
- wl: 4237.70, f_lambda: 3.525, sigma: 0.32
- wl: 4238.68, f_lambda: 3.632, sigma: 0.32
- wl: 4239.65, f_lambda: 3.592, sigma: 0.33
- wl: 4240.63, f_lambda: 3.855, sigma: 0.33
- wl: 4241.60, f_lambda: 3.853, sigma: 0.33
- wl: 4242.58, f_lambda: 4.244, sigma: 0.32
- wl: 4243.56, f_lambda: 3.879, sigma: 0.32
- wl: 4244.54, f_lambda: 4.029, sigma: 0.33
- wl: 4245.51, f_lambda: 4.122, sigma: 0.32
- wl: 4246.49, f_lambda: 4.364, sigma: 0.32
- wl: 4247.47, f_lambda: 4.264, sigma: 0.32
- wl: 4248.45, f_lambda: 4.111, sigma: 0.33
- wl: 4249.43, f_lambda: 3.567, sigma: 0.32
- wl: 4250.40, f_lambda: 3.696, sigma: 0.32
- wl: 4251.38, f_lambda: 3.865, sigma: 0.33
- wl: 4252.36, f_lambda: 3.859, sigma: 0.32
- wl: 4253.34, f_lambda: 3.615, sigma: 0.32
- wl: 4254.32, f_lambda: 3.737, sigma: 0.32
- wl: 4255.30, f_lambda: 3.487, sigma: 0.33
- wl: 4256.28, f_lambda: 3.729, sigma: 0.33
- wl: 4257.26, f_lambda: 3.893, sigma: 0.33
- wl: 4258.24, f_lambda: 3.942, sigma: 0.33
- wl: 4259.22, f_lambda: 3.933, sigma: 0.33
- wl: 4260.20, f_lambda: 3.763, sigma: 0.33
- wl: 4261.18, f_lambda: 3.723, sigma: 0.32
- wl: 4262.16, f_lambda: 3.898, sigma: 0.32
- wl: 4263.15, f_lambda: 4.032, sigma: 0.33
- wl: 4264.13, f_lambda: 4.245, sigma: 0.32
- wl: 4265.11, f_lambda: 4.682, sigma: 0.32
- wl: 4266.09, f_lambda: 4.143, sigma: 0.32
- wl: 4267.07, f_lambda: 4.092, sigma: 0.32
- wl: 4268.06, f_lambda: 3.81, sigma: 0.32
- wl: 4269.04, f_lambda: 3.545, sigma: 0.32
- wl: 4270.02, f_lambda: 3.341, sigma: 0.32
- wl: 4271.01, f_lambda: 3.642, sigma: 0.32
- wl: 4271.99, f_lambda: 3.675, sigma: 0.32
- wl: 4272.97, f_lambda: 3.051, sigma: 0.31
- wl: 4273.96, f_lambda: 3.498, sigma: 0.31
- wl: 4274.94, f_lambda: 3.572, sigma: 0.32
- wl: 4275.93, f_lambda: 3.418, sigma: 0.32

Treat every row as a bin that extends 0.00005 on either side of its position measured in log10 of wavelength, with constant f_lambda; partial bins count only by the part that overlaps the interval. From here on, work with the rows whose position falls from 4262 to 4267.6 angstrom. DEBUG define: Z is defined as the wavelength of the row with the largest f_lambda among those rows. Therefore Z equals 4265.11 angstrom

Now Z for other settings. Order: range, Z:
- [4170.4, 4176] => 4172.83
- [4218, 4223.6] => 4220.17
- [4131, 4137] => 4132.66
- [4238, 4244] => 4242.58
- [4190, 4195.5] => 4193.05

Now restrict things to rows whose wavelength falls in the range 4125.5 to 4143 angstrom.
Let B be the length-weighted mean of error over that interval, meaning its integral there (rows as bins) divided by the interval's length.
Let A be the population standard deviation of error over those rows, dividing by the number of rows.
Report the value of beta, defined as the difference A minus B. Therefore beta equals -0.329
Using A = 0.0060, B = 0.335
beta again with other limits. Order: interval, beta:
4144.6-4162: -0.323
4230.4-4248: -0.319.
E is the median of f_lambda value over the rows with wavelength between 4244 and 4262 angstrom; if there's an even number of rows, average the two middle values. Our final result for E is 3.86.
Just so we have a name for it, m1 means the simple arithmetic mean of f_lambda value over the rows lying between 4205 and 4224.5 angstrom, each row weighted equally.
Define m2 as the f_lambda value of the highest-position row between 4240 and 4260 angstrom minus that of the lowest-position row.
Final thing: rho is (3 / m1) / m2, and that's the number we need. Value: 10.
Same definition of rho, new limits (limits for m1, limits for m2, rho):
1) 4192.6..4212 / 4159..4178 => -1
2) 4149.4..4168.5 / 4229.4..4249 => 1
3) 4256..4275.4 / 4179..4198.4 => -3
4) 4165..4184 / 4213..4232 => -4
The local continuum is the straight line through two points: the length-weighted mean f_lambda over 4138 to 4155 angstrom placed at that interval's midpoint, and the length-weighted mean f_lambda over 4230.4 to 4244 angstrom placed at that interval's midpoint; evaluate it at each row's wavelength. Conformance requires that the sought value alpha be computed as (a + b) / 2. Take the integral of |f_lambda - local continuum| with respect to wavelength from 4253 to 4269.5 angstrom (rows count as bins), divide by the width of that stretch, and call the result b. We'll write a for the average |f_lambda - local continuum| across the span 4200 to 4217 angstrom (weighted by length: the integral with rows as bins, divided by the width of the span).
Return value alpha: 0.20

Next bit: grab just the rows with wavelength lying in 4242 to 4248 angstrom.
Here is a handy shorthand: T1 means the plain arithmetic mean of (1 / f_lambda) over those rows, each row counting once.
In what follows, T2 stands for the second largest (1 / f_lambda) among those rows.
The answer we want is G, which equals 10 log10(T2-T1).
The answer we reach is -21.6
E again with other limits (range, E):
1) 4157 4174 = 3.49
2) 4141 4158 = 3.47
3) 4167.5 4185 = 3.49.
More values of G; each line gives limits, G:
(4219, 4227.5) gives -12.3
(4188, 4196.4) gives -19.5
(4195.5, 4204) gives -16.6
